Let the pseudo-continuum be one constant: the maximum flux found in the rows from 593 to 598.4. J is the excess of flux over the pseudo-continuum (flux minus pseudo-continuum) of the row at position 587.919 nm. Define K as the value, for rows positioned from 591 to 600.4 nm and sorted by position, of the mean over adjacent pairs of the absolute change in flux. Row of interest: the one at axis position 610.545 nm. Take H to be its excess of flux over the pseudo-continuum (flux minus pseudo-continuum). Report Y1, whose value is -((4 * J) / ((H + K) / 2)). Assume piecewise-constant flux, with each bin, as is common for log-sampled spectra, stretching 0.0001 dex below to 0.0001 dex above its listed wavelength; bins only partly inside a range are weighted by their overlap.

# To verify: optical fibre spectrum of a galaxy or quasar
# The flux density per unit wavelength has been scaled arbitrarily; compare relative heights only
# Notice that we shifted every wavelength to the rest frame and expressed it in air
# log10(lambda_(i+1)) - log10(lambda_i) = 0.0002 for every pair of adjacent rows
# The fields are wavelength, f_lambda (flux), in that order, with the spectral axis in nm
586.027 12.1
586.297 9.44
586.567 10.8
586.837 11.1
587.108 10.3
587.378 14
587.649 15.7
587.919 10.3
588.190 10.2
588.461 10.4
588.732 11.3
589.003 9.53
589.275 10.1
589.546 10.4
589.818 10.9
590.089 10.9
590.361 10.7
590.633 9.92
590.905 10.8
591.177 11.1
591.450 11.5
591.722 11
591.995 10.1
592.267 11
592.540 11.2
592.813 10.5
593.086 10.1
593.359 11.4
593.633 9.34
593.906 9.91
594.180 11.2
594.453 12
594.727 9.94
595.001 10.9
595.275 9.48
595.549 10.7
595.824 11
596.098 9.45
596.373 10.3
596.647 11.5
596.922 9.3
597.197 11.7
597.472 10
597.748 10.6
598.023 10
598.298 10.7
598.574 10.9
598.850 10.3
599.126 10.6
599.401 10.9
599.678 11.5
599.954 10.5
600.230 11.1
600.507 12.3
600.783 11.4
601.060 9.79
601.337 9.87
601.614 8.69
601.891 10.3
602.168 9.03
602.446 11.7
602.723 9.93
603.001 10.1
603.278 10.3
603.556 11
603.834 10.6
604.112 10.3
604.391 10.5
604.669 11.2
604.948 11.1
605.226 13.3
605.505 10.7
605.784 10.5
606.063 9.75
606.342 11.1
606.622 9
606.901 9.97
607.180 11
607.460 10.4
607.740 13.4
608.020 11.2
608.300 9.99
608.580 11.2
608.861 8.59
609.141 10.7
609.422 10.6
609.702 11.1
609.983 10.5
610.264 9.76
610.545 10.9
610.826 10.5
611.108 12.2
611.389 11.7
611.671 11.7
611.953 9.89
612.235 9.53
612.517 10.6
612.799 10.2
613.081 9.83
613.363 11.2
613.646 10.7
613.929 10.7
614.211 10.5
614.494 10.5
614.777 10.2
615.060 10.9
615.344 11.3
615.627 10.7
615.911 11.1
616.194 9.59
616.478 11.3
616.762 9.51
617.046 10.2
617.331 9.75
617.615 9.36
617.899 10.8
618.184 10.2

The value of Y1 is -91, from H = -1.10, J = -1.70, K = 1.0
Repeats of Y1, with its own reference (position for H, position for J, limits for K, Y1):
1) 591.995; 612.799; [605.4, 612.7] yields -19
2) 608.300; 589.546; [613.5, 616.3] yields -8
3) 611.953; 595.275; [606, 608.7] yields -34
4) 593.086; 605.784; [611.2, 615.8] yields -9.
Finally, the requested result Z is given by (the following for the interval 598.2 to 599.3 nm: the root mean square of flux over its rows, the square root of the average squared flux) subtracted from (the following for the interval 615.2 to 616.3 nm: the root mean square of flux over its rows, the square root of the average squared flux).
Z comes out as 0.1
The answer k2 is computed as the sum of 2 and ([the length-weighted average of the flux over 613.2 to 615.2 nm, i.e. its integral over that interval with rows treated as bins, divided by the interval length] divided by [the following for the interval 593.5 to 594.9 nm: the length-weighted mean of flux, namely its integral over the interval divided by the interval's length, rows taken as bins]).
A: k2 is 3.016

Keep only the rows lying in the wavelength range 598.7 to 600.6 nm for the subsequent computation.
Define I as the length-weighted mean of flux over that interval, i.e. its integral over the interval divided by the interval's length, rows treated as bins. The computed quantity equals 11.0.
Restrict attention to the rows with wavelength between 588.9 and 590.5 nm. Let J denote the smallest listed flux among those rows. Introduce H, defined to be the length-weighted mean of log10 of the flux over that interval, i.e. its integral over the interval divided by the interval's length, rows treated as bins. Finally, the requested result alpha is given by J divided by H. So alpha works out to 9.36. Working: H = 1.02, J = 9.53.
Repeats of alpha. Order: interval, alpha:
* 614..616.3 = 9.35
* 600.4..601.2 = 9.37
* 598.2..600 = 9.98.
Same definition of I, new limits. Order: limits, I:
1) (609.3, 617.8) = 10.6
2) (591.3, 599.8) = 10.6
